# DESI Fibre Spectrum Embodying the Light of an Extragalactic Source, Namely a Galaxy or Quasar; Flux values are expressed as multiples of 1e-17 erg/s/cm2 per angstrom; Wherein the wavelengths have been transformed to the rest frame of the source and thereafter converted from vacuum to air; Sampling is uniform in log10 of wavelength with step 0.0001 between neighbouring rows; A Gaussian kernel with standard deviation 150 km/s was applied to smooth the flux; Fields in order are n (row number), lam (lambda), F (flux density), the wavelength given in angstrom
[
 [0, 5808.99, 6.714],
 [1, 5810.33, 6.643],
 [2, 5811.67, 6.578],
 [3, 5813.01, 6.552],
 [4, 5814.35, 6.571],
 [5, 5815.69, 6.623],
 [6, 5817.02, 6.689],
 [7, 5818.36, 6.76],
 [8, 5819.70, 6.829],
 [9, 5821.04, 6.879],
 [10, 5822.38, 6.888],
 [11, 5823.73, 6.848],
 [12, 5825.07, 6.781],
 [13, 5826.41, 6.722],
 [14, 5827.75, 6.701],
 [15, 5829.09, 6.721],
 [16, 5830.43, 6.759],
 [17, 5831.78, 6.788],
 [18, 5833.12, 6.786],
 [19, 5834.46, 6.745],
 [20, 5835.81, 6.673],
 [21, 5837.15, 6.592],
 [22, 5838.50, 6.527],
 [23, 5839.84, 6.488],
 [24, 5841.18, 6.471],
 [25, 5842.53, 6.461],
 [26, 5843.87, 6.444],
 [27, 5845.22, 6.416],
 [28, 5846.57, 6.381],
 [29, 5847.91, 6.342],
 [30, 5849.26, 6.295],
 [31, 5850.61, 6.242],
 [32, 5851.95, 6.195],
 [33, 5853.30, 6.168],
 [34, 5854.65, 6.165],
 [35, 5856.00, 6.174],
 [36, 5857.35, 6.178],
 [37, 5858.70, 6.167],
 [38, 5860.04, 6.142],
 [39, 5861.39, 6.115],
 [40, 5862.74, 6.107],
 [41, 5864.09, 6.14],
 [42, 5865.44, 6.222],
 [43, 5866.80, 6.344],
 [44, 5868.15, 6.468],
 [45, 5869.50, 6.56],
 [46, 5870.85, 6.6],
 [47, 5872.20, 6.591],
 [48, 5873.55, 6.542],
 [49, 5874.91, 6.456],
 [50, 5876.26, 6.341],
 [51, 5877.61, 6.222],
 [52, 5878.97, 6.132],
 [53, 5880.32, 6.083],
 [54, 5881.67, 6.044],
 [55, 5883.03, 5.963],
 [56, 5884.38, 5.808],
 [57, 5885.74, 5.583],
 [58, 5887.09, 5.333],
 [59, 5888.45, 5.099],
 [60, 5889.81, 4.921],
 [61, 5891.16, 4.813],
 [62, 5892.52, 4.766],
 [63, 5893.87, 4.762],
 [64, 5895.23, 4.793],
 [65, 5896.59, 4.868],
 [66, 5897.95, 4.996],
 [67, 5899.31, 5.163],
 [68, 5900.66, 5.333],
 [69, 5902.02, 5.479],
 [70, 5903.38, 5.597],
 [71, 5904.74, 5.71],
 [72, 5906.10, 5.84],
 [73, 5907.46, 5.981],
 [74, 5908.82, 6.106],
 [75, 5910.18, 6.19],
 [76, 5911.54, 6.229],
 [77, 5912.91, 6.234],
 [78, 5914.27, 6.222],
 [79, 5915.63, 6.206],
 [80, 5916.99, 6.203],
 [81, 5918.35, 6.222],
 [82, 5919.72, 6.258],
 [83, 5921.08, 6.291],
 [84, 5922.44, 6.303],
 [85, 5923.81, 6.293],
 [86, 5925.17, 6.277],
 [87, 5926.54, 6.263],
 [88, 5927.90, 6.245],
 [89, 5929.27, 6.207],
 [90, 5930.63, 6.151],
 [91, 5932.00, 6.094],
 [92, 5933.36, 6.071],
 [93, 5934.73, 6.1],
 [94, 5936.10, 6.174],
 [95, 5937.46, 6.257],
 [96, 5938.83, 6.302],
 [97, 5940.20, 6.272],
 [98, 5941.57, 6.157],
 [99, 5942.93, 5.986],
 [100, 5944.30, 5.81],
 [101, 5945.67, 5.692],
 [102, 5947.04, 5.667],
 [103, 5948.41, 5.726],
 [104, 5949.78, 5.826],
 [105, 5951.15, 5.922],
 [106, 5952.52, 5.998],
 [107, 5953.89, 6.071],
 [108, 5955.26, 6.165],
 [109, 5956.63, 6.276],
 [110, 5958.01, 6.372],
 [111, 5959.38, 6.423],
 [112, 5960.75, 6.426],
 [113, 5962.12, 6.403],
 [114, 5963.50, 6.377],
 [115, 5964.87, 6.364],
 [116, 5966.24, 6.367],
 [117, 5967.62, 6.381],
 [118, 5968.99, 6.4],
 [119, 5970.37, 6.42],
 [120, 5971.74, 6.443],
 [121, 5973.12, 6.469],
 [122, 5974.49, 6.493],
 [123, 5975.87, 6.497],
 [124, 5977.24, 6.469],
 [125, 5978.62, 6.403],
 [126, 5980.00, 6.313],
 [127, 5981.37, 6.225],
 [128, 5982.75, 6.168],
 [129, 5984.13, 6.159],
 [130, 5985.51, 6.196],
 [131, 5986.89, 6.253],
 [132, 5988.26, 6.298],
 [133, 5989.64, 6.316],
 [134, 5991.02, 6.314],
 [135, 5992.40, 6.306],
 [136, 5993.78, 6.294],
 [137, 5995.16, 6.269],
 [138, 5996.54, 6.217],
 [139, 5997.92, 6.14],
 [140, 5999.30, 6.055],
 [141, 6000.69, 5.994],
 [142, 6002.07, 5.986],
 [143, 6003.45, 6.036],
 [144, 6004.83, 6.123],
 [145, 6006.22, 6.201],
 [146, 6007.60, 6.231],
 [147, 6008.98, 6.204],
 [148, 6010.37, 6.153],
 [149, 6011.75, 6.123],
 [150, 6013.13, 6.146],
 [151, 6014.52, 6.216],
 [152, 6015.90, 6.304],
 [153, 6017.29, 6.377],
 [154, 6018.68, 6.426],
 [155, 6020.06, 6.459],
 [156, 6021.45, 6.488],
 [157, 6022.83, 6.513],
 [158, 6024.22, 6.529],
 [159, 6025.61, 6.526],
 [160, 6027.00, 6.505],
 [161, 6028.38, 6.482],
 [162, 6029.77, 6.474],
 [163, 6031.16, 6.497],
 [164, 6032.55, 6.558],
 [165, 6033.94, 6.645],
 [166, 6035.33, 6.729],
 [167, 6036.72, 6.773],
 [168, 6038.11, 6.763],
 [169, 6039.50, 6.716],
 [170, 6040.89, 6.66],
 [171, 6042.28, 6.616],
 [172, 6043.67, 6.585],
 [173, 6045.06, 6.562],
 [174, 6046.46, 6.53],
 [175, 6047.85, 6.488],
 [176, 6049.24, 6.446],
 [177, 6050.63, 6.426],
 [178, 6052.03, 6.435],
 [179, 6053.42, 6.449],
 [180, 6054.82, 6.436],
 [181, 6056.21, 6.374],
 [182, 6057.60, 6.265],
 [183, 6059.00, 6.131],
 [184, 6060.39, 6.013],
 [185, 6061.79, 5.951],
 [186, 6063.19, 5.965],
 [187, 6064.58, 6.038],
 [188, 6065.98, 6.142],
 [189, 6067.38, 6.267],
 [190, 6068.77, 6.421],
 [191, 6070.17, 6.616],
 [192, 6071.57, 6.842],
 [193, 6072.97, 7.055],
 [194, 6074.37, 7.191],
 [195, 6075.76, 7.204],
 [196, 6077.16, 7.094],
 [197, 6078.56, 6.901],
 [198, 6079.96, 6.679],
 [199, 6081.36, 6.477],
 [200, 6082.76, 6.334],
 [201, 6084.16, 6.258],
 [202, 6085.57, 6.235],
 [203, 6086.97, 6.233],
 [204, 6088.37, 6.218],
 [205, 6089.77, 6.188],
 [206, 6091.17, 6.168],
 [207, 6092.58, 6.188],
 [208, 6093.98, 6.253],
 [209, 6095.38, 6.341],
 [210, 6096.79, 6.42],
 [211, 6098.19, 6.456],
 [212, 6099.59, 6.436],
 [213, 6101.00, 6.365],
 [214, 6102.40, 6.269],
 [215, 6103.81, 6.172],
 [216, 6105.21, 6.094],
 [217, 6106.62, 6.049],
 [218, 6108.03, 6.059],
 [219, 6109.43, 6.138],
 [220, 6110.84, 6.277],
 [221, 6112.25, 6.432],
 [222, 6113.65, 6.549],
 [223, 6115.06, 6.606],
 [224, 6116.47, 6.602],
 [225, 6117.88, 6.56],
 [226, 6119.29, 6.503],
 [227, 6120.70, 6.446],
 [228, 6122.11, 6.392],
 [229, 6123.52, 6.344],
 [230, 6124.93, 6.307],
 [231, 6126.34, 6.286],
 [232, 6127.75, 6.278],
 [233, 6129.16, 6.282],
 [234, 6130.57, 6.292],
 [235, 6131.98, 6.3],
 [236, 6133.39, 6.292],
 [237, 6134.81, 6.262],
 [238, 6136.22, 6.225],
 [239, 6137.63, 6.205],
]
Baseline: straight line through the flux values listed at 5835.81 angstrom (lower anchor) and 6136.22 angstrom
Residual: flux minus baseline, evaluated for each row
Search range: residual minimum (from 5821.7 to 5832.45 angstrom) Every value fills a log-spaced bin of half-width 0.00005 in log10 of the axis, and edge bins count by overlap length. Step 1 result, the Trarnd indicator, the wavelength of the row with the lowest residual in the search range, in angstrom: 5827.75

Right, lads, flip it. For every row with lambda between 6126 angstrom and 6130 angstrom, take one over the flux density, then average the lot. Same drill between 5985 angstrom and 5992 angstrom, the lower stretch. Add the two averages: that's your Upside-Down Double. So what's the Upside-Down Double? 0.319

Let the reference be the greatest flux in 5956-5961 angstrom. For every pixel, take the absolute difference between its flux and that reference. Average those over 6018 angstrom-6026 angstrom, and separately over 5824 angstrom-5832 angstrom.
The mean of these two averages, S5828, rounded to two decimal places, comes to 0.19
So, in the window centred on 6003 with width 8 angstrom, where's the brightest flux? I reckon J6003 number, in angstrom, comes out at 6006.22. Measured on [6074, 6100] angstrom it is 6075.76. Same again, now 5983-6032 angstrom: 6024.22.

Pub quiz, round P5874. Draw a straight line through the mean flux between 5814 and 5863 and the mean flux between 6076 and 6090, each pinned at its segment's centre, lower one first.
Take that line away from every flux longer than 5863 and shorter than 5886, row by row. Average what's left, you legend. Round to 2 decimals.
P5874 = -0.26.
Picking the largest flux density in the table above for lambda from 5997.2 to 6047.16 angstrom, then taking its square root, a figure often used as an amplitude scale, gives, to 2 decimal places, 2.60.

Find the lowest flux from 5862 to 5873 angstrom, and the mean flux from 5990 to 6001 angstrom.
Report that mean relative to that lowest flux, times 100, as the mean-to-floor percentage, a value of 102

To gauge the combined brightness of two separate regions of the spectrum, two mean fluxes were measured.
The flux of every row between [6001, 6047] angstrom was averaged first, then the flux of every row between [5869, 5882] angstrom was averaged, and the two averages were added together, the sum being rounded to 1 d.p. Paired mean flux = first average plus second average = 12.8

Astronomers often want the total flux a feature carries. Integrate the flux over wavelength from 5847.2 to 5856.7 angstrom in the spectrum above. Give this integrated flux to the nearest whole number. 59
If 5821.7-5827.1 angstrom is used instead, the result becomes 37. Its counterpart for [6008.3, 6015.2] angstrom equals 43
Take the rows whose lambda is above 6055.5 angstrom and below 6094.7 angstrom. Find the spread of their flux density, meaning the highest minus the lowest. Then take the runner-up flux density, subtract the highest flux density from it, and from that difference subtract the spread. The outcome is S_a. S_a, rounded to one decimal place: -1.3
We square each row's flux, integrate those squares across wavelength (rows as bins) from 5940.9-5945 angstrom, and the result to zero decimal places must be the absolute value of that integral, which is 147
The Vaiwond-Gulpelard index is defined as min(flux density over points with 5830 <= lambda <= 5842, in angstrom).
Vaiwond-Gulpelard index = 6.471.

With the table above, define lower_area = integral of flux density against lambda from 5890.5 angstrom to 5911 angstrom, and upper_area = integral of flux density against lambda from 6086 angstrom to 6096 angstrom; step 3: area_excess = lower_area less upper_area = 48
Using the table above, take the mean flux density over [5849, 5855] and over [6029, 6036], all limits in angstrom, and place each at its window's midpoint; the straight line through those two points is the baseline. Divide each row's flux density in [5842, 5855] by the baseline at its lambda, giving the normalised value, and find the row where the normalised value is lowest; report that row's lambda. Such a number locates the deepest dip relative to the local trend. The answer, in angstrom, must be 5854.65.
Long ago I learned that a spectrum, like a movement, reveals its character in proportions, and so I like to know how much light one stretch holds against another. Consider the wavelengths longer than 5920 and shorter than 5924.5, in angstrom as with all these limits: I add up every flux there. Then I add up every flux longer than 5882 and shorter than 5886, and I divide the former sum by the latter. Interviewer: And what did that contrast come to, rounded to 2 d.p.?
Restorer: 1.09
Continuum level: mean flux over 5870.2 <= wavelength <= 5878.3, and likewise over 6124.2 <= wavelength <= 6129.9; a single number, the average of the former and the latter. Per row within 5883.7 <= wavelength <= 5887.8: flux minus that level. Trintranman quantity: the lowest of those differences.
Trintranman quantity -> -1.04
